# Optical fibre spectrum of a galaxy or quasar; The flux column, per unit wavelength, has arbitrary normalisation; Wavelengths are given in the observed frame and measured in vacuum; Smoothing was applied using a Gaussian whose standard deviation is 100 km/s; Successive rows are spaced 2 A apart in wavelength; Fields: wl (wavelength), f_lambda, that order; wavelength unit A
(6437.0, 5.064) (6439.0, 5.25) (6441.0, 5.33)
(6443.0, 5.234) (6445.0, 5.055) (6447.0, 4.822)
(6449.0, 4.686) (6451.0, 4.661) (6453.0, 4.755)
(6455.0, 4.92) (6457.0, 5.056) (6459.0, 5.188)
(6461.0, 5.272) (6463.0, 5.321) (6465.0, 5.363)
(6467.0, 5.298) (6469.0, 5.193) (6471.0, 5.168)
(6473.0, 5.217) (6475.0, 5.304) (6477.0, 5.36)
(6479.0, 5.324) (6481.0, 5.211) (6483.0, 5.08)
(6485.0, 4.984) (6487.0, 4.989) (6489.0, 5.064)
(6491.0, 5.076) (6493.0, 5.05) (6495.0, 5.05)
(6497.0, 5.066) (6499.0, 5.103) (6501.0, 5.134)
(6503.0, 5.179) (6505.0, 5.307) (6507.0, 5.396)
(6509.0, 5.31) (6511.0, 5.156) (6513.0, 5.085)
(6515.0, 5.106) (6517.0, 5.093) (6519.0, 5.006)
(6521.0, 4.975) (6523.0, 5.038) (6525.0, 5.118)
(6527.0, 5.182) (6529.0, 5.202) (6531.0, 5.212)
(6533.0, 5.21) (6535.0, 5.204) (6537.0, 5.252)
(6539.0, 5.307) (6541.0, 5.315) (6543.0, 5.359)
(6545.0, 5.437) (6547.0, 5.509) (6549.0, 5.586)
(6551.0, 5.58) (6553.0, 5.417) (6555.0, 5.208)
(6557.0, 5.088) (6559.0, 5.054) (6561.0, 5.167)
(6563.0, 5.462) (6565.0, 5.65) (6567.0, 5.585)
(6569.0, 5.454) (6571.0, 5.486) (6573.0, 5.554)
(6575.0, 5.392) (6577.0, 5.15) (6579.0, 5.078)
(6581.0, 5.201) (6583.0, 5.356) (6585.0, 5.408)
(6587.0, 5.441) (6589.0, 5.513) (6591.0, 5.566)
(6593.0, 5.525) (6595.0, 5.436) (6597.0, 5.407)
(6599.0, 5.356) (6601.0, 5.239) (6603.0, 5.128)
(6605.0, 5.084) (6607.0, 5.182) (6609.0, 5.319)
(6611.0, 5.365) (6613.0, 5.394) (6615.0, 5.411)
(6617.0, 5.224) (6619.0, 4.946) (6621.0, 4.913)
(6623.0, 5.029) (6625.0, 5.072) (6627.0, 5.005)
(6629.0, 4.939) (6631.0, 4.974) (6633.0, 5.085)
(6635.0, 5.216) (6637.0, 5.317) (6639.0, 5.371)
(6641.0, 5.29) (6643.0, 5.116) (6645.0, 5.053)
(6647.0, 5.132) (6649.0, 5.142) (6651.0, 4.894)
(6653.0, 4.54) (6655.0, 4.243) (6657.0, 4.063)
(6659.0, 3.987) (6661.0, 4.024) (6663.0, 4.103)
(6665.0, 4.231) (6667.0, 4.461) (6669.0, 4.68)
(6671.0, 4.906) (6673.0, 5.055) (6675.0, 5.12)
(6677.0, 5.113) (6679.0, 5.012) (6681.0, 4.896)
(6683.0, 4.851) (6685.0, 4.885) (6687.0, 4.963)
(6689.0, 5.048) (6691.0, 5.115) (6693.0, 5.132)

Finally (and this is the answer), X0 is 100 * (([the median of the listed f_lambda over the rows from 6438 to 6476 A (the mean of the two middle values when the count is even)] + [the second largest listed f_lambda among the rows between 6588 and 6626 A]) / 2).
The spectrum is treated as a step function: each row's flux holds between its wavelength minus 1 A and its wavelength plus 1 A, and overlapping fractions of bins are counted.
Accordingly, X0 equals 535.9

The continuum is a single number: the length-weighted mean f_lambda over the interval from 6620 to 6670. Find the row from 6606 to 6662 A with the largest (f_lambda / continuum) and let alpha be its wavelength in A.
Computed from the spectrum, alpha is 6615.0 A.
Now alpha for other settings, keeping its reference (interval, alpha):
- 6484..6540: 6507.0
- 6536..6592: 6565.0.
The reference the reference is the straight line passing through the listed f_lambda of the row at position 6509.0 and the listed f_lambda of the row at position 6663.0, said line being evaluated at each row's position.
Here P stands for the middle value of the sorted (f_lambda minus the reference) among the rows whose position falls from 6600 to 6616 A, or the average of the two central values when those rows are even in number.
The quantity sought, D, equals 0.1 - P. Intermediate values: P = 0.72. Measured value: -0.62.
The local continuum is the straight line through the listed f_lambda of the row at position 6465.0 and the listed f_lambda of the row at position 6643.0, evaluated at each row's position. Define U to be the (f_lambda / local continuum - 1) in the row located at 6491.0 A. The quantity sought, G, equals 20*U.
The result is -0.9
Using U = -0.047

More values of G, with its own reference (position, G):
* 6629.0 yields -0.8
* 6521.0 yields -1.2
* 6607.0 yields 0.1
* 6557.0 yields -0.6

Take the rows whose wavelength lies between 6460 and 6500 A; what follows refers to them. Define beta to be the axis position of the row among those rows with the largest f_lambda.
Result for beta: 6465.0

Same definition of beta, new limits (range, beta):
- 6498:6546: 6545.0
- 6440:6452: 6441.0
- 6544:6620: 6565.0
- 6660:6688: 6675.0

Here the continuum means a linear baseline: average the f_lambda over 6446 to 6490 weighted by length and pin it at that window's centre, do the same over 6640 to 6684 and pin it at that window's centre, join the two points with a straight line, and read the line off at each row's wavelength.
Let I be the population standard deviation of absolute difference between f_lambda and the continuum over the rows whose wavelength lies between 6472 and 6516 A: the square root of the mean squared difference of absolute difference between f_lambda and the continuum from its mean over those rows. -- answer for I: 0.107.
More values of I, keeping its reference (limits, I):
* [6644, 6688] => 0.188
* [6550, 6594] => 0.189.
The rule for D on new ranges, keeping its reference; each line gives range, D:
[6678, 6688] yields -0.85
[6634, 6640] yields -0.91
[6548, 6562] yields -0.16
